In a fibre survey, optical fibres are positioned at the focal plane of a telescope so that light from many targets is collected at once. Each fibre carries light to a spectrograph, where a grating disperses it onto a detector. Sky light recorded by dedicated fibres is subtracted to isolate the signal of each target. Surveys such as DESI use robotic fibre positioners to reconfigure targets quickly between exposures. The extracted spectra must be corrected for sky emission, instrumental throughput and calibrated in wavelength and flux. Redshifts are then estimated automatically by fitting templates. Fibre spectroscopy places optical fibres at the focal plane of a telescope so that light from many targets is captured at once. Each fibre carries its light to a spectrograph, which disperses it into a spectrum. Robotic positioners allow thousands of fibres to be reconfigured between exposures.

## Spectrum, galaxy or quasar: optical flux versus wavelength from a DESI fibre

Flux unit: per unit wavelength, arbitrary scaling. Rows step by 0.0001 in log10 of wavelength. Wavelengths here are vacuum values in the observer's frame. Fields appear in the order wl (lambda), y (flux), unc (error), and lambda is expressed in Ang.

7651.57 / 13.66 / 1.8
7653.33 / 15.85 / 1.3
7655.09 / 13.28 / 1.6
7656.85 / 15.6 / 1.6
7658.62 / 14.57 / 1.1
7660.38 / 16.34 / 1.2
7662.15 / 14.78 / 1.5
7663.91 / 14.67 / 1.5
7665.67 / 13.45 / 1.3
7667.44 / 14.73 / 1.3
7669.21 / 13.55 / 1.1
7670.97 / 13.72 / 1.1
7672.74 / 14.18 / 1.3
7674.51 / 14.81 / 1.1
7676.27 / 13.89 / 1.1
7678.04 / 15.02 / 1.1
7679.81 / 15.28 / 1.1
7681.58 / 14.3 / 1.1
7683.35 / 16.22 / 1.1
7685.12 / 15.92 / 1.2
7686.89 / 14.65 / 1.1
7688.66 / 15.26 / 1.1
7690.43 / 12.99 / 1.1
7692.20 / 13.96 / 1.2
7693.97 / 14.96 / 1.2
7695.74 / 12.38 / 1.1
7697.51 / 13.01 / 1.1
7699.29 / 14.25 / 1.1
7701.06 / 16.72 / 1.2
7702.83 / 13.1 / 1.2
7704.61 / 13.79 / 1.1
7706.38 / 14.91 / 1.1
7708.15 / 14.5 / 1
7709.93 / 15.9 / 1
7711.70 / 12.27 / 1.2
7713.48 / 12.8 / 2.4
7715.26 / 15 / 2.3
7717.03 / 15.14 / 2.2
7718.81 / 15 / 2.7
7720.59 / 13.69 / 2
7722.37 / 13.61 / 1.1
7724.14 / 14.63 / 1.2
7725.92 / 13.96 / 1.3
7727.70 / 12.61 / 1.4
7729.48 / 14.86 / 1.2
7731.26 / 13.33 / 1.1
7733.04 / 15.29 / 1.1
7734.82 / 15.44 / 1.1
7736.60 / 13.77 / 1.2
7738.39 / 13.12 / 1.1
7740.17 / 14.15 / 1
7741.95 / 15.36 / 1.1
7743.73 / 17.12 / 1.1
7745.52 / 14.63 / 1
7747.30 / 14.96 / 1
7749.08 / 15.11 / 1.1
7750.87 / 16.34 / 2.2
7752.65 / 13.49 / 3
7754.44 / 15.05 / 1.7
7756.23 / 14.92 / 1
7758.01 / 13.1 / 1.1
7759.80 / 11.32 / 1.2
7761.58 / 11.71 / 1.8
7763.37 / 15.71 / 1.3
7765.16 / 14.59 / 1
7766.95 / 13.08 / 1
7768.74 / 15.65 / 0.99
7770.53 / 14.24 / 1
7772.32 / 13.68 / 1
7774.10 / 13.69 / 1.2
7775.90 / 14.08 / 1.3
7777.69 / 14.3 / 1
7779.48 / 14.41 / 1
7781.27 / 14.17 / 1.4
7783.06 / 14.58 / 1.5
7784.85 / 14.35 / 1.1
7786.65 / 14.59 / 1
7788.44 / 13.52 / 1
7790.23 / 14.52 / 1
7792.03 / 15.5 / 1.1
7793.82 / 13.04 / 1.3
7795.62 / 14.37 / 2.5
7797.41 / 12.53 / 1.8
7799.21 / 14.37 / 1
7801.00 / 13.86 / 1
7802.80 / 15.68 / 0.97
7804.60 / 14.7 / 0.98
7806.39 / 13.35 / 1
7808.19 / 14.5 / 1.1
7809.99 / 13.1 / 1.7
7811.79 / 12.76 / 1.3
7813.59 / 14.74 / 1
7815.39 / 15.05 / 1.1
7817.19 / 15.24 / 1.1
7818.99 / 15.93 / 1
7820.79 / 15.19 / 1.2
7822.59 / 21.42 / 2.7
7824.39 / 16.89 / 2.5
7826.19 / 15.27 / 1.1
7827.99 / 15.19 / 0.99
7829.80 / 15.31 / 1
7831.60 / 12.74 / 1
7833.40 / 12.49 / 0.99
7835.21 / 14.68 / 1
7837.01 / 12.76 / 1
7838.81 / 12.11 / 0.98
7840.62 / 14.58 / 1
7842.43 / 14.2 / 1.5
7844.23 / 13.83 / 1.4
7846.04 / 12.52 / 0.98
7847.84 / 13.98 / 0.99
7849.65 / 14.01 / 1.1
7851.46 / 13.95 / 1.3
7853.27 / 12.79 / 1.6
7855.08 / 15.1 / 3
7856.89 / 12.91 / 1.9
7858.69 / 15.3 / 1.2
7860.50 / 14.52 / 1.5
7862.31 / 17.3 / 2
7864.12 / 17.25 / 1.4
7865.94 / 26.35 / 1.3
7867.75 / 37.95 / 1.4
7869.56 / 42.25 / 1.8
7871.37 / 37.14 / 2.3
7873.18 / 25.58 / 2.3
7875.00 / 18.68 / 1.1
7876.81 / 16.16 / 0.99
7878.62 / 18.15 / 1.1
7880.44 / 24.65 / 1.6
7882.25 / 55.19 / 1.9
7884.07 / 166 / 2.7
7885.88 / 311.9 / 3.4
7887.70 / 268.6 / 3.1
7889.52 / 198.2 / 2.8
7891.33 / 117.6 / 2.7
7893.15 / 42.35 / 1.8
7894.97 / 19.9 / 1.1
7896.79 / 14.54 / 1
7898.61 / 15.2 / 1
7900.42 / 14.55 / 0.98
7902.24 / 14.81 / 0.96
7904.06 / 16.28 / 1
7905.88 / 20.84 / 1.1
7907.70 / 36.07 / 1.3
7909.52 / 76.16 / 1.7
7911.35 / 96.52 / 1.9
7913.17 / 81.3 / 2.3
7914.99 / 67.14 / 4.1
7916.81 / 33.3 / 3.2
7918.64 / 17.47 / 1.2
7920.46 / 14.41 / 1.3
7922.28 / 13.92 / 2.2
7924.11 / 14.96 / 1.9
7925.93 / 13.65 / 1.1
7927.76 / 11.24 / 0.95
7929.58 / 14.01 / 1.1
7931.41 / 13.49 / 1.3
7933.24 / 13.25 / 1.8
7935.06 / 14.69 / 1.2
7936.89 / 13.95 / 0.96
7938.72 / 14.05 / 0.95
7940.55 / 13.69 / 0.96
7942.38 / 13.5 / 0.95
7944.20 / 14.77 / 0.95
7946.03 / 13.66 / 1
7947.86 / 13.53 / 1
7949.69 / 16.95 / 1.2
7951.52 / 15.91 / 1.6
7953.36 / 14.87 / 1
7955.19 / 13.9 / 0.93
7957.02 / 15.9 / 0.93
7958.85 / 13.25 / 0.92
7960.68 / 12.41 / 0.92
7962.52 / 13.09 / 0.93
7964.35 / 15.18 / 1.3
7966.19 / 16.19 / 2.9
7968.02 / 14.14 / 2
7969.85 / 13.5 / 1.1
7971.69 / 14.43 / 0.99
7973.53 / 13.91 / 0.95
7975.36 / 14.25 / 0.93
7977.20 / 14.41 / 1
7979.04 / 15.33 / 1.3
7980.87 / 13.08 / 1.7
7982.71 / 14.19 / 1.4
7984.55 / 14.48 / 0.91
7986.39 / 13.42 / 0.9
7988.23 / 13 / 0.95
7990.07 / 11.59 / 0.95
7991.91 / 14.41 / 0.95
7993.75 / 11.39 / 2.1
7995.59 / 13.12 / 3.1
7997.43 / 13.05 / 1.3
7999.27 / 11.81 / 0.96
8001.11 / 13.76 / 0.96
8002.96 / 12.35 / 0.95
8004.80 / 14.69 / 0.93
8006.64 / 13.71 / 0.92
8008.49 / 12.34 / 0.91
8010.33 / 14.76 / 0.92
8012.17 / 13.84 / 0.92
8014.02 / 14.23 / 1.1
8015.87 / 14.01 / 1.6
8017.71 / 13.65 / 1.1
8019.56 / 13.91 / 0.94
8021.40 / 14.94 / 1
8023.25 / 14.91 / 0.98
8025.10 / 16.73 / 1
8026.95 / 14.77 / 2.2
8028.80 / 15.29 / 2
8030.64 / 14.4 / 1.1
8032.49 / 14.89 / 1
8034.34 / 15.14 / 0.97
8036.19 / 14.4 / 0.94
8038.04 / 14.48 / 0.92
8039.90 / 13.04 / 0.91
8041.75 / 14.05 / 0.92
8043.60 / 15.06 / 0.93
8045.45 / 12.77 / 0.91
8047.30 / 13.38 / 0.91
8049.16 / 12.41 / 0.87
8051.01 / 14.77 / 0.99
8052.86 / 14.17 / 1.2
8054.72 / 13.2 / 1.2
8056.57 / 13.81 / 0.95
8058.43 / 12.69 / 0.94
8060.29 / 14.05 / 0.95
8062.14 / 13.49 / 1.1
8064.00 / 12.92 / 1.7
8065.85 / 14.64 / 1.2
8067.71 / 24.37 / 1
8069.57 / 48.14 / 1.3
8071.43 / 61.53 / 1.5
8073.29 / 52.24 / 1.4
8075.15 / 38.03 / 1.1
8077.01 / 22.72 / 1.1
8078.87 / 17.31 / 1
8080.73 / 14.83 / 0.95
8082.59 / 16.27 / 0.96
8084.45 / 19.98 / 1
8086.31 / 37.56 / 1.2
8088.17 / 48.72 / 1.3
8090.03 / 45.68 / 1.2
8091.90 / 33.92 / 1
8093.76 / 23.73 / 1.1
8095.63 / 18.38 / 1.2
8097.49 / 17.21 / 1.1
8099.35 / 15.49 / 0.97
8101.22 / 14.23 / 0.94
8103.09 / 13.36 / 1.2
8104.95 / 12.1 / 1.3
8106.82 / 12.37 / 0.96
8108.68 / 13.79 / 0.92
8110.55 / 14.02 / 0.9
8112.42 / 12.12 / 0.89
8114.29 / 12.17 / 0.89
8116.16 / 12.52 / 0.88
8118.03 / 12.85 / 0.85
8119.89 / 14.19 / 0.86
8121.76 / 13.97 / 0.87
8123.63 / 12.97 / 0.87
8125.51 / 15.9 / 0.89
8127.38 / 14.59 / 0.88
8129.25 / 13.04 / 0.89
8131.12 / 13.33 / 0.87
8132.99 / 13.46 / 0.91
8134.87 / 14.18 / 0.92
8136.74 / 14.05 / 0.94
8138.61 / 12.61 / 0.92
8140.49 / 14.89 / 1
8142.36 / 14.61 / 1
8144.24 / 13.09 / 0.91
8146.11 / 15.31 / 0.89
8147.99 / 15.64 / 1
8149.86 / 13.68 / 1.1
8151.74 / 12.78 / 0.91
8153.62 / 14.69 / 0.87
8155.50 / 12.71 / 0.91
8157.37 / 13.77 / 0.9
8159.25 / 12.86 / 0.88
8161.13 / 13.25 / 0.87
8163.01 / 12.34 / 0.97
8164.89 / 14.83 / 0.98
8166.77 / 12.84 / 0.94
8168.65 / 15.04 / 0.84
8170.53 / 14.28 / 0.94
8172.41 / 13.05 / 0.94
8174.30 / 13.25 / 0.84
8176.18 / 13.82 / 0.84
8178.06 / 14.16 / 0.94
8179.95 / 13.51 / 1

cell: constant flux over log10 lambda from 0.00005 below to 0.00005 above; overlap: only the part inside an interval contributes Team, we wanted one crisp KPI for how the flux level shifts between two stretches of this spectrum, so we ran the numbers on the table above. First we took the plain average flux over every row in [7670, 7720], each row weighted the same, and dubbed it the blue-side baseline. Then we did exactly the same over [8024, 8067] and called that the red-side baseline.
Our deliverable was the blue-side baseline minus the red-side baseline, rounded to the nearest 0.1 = 0.3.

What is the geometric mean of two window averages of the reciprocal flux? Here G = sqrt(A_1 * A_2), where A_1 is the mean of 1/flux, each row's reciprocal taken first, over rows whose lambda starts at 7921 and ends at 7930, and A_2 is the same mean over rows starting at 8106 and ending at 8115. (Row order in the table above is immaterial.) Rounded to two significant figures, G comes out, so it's 0.076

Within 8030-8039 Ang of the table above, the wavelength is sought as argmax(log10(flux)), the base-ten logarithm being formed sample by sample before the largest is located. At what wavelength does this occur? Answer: 8034.34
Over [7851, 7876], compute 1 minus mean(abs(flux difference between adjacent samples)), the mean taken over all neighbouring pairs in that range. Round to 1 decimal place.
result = -3.6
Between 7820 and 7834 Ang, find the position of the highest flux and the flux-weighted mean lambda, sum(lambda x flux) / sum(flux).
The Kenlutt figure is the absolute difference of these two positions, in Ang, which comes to 4.0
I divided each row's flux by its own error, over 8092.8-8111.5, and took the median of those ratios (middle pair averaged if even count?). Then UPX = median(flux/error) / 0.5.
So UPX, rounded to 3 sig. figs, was 30.5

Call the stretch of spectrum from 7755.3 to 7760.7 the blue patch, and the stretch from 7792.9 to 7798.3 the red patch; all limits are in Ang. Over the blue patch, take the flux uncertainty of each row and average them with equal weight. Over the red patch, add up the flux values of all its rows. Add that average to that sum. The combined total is 41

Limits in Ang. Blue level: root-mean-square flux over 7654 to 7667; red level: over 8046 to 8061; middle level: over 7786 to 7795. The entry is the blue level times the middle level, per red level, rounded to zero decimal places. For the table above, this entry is 15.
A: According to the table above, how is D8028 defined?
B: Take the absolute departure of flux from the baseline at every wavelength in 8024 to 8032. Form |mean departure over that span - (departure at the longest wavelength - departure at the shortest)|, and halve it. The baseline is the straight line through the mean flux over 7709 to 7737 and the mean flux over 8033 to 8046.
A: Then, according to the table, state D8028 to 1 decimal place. 1.7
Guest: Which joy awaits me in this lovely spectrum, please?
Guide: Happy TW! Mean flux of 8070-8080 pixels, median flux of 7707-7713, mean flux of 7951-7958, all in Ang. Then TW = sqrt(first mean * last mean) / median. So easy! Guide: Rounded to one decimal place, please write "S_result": 1.7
